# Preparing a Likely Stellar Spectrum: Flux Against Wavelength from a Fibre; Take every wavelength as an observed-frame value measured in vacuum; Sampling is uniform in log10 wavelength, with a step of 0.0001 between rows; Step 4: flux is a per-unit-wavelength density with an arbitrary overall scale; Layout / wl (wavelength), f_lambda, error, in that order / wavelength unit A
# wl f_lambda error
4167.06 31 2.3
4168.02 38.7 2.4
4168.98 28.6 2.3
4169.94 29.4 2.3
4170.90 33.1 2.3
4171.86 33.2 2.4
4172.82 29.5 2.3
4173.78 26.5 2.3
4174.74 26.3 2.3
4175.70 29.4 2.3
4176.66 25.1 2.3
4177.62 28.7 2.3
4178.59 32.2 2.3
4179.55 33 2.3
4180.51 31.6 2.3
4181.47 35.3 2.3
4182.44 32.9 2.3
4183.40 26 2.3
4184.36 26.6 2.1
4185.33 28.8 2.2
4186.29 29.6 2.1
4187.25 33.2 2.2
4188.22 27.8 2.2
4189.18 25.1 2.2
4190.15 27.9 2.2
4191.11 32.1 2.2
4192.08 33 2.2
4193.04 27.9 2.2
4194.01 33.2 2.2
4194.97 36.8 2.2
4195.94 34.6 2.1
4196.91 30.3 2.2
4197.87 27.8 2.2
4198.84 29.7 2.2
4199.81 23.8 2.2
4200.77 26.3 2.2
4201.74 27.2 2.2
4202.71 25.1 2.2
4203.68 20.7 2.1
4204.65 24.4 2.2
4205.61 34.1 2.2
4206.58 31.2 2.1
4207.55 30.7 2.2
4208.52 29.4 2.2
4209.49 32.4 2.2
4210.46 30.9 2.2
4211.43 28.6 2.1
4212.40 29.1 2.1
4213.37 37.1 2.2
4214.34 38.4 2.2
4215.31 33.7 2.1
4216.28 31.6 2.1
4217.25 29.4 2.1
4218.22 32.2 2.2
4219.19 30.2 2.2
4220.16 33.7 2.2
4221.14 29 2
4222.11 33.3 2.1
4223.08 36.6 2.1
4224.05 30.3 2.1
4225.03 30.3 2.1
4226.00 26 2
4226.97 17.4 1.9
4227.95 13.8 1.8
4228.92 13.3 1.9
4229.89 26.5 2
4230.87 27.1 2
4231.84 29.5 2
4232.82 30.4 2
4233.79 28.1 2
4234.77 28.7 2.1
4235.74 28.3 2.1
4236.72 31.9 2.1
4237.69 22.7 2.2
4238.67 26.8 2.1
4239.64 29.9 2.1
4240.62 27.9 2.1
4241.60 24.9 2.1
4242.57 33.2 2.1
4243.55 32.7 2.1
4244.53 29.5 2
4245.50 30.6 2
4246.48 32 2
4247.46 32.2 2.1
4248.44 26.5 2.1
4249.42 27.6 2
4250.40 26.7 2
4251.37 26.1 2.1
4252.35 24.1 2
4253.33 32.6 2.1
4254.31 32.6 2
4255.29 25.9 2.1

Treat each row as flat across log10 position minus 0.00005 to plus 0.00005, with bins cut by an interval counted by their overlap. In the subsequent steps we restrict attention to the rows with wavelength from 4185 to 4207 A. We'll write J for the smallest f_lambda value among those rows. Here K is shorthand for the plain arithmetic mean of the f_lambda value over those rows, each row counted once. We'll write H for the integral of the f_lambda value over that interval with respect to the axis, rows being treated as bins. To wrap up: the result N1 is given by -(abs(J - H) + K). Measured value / -650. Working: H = 641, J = 20.7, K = 29.2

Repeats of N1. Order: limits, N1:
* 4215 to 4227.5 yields -390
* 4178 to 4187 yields -281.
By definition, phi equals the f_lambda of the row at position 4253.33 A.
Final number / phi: 32.6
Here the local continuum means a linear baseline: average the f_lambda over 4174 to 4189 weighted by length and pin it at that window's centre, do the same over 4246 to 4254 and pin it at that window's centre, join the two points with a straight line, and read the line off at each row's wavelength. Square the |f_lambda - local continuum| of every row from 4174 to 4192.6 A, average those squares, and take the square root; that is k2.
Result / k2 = 3.1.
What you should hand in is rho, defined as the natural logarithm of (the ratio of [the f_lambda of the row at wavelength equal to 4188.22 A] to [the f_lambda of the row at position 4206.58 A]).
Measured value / -0.1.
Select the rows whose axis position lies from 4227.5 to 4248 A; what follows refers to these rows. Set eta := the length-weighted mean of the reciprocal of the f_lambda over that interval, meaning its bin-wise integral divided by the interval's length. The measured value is 0.0383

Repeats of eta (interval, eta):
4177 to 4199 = 0.0330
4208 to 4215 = 0.0313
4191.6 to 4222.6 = 0.0334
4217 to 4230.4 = 0.0406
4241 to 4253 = 0.0350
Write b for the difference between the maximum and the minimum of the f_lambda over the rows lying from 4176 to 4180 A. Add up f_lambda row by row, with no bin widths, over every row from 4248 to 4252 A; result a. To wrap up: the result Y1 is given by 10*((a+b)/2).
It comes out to 574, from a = 106.9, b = 7.9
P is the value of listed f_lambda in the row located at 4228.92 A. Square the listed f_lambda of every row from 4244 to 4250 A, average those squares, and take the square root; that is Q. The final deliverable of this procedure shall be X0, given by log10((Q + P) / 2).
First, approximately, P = 13.3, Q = 29.8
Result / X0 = 1.33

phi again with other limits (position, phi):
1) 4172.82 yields 29.5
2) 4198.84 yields 29.7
